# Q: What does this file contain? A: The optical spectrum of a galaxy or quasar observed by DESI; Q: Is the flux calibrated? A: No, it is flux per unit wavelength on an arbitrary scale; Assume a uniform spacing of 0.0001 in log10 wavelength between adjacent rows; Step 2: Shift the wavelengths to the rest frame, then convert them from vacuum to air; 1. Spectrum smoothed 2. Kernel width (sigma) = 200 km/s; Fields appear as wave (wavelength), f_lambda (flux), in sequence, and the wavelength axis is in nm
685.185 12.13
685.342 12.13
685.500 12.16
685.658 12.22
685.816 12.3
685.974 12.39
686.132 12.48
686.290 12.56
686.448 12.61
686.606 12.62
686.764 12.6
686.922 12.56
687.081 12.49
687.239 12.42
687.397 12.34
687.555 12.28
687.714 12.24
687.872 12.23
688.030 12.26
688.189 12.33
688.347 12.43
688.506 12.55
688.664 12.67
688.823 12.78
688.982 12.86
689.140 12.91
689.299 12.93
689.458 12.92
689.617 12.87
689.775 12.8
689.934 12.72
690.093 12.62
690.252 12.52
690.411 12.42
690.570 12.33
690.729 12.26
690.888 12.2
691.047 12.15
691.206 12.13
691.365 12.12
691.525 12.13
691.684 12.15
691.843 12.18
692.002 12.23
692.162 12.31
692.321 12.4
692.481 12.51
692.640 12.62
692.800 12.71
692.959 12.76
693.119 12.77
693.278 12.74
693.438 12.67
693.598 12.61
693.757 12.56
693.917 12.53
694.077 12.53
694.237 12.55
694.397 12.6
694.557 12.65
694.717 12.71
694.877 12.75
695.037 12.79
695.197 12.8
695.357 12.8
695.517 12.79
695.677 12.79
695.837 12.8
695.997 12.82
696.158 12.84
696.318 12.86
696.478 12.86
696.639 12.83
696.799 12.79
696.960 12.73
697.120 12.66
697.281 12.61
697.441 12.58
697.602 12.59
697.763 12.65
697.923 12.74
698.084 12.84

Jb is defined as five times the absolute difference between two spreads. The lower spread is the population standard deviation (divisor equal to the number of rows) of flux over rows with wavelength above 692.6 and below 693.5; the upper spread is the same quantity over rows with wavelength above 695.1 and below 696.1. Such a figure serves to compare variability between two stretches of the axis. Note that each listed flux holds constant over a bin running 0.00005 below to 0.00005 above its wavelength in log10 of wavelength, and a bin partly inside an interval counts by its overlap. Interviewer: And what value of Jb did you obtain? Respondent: 0.214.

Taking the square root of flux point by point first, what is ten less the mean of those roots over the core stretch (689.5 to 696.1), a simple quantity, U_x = 6.458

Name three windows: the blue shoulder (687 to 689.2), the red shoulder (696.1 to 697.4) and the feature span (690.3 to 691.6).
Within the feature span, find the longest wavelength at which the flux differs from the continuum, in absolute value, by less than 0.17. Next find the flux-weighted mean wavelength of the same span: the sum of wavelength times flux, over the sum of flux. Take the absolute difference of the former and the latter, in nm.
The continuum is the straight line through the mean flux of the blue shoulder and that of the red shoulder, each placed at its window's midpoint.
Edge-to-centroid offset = 0.55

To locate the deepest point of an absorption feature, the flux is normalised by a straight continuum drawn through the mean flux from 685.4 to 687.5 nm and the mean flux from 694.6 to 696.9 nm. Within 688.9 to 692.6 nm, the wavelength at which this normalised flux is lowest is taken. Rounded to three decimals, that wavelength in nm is 691.365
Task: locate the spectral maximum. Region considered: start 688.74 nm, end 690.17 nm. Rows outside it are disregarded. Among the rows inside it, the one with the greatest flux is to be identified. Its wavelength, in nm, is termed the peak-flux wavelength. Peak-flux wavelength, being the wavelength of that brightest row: 689.299 nm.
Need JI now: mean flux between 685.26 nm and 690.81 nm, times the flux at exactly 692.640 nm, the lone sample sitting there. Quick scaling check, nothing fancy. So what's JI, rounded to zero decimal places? 158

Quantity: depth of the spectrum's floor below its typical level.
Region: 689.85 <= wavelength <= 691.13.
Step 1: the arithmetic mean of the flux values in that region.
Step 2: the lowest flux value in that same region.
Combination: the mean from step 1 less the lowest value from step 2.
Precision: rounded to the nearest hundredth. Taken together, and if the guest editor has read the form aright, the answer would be 0.25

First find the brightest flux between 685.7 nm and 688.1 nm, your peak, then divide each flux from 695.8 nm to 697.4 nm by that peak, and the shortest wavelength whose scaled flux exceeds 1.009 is 695.837 nm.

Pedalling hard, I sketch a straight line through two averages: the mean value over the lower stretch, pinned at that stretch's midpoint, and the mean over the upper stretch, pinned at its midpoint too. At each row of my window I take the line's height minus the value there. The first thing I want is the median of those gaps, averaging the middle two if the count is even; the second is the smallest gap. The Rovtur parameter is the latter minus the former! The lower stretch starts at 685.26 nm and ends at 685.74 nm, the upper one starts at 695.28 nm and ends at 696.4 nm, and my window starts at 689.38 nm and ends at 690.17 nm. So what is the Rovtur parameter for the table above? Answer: -0.14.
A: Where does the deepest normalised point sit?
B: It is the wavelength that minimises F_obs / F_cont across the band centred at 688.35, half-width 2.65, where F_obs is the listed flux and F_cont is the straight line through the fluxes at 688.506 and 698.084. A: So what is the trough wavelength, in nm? 690.888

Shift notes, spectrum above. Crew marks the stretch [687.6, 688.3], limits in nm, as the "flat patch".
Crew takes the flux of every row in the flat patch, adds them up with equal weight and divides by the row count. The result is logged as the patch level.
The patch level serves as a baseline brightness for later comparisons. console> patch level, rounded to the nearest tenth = 12.3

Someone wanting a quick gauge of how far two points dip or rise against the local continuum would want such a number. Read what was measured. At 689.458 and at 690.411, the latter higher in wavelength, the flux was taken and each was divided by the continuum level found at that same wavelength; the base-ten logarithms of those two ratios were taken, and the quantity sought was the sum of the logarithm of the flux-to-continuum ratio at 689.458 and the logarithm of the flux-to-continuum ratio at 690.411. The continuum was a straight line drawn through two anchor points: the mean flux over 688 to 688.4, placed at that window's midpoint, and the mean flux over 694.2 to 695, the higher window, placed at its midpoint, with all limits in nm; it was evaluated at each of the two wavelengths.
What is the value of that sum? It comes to 0.017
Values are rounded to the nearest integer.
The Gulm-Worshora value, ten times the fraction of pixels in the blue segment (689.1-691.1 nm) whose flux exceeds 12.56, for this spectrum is 5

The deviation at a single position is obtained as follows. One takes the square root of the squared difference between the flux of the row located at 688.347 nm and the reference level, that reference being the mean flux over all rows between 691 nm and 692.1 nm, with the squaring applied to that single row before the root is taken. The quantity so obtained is 0.27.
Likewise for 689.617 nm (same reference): 0.71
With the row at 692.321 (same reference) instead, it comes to 0.24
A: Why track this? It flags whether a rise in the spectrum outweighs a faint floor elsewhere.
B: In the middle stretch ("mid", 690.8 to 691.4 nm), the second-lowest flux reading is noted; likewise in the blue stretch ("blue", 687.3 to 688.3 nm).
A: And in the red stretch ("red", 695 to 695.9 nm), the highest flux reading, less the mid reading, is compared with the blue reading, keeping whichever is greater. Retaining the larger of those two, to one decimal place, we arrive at 12.2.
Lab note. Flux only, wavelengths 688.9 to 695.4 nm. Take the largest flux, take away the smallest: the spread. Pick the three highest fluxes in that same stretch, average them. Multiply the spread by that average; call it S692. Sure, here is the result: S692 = 10.5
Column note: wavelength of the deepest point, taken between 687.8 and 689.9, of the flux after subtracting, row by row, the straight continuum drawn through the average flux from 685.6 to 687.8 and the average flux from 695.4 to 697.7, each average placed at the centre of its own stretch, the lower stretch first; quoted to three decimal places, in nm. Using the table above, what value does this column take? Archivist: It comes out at 687.872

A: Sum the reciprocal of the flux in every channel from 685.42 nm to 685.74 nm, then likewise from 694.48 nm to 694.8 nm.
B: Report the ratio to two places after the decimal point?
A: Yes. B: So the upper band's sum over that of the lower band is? 0.96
